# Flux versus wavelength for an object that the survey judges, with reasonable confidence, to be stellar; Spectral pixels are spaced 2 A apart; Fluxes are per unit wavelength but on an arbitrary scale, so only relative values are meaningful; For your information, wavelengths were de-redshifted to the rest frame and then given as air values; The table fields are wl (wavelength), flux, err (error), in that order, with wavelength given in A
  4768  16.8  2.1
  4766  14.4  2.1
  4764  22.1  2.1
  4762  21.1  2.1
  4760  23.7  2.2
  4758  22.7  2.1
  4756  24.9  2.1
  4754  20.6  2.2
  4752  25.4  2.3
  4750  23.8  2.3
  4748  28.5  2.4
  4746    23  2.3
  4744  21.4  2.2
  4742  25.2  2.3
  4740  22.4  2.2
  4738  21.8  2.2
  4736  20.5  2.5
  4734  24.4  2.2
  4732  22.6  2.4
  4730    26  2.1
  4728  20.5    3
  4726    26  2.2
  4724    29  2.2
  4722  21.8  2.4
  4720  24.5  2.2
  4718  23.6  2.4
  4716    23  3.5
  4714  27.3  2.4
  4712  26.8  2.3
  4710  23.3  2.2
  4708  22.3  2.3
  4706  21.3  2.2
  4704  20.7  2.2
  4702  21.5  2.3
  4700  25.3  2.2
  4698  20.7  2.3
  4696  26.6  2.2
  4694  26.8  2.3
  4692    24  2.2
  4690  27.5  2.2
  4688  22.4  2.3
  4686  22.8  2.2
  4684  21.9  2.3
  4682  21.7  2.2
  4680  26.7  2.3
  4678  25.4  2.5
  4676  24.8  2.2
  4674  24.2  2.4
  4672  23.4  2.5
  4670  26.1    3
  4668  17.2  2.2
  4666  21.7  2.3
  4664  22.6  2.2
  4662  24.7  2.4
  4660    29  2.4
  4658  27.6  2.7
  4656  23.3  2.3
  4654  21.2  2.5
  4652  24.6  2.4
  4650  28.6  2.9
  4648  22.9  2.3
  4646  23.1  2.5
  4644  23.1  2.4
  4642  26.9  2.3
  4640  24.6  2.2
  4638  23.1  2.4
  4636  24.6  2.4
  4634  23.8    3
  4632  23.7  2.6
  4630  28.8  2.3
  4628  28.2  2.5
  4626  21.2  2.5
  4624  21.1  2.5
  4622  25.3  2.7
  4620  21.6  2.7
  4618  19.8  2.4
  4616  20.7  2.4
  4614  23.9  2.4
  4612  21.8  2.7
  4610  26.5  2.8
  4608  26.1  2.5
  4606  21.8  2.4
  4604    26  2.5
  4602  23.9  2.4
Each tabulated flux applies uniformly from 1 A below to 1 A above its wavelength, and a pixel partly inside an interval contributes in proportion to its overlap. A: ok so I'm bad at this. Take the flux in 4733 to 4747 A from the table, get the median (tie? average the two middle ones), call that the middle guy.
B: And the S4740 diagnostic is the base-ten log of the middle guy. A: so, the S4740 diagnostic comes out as 1.35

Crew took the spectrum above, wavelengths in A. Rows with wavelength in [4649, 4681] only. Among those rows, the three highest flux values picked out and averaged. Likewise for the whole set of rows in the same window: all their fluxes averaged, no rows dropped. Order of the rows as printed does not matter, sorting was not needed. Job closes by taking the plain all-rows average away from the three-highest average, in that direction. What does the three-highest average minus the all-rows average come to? 3.96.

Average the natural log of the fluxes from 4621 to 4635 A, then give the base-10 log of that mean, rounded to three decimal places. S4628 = 0.505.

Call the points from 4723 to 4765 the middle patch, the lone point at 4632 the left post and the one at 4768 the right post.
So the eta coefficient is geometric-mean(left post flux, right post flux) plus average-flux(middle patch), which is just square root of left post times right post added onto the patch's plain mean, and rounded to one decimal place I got 43.6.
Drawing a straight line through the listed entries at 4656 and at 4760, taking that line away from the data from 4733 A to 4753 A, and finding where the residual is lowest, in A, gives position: 4736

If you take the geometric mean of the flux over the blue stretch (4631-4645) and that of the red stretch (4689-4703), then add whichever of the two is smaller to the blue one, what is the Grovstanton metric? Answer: 48.5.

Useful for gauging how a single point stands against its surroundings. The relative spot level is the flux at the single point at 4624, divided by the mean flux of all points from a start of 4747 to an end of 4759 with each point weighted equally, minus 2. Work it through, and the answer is -1.13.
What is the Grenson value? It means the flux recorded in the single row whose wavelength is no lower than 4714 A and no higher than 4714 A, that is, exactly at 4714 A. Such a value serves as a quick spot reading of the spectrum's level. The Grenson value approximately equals 27.3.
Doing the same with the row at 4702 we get 21.5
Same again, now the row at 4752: 25.4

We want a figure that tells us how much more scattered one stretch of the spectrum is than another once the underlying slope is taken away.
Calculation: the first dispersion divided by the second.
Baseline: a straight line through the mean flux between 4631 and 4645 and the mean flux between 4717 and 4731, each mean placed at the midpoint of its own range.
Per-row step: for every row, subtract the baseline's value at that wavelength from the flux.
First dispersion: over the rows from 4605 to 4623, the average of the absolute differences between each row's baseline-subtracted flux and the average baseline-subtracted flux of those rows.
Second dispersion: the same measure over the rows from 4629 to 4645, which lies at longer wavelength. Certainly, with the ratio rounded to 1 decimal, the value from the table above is 1.4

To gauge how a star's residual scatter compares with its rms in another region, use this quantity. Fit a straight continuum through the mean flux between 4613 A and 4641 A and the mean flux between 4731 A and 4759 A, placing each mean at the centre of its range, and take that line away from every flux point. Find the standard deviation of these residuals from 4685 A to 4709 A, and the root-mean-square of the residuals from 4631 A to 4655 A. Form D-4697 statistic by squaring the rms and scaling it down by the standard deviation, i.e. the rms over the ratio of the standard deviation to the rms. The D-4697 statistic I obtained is 1.6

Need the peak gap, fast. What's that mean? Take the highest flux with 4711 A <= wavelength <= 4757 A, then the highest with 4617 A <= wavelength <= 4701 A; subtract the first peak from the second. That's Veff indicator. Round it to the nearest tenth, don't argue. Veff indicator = 0.0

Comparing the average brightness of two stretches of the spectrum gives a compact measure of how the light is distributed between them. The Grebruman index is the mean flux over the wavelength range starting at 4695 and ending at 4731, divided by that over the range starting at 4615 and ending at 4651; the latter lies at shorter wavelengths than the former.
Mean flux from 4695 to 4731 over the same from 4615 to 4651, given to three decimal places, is 0.998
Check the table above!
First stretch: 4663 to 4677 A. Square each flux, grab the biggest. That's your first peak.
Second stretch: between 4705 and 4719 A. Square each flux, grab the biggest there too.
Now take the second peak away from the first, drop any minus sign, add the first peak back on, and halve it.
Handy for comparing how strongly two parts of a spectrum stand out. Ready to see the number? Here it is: 373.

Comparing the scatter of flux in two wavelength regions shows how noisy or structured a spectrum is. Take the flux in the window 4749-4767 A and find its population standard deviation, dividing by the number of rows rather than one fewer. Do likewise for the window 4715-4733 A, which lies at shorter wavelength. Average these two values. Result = 2.77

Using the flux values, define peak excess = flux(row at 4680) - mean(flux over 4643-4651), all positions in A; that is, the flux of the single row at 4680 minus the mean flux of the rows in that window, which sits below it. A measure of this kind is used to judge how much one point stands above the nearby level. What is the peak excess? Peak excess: 2.3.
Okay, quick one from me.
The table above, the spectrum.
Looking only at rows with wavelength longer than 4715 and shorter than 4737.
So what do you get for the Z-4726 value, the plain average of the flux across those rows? 23.8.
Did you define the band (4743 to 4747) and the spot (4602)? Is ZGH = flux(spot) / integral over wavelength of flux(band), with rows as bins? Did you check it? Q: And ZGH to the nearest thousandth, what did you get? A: 0.269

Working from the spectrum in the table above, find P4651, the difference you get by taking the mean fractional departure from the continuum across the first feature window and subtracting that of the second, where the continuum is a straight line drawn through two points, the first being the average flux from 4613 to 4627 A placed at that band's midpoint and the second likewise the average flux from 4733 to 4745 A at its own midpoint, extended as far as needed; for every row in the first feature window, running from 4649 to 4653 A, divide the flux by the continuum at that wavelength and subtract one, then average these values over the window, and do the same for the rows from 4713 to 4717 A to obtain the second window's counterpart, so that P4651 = 0.08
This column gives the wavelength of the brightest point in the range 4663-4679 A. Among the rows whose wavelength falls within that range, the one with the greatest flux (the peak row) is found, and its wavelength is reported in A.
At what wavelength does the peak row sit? 4670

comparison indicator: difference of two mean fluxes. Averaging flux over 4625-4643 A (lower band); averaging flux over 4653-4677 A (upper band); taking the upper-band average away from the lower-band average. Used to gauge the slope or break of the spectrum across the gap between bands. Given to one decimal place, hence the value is 1.2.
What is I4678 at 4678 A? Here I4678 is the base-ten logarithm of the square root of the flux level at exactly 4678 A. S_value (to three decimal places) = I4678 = 0.702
